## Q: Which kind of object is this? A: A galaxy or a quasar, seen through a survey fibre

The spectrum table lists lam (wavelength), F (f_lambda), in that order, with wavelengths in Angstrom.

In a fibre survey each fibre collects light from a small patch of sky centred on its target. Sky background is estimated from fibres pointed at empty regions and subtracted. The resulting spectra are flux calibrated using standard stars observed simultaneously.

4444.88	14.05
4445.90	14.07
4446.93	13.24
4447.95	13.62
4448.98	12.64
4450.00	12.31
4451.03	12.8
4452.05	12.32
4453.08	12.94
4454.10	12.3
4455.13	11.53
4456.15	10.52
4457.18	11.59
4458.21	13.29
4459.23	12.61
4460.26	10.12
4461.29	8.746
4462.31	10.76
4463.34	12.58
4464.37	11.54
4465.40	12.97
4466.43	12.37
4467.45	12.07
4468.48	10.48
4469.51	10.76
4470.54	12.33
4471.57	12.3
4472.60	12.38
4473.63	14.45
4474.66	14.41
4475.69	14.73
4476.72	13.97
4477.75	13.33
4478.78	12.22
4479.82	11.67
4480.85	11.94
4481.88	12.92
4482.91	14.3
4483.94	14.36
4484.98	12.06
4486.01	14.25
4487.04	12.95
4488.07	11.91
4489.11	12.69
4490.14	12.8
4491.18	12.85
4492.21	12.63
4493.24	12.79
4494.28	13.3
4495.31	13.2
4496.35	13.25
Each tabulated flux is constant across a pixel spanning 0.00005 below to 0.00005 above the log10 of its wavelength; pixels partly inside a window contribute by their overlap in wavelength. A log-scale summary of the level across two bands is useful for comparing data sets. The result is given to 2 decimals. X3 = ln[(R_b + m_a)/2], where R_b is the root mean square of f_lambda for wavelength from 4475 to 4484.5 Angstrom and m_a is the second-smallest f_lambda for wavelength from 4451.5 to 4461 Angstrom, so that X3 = 2.48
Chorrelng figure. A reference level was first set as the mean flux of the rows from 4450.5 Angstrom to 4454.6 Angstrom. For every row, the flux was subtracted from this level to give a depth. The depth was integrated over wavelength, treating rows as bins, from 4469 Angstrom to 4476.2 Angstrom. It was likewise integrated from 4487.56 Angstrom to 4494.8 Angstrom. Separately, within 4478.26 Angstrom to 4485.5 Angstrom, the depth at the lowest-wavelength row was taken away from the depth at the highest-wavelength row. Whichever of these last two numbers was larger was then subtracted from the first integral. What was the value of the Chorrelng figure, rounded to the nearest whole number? -3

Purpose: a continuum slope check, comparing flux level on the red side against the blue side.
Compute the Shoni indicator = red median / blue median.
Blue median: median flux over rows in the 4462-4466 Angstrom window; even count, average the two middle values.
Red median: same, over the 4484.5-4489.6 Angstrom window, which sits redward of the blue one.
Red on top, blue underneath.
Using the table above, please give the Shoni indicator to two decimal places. 1.05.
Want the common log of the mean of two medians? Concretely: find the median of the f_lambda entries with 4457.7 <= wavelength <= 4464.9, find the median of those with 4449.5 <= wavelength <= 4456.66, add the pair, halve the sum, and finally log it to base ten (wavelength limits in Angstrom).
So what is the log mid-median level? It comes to 1.08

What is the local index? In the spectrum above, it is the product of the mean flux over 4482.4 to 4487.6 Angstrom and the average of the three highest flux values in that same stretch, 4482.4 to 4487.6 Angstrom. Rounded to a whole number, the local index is 194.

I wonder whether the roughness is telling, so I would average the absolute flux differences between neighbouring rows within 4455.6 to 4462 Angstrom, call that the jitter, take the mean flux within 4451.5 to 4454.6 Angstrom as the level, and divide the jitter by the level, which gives 0.12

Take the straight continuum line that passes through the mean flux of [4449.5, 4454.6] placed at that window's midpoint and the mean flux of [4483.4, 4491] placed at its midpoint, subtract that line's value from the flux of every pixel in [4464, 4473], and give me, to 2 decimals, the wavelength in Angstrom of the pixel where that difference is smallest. 4468.48 Angstrom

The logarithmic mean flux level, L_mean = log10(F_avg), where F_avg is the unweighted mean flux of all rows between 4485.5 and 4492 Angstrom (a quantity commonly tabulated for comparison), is 1.11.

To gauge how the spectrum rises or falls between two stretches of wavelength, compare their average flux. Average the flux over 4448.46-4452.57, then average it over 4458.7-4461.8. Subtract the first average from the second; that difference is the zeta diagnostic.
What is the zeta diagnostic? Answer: -2.0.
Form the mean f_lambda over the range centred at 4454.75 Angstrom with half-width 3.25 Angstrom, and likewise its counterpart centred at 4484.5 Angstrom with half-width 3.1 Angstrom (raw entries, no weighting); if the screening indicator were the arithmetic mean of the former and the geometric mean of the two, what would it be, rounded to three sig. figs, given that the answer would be 12.3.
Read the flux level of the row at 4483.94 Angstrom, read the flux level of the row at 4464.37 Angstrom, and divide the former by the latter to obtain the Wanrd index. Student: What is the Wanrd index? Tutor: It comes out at 1.24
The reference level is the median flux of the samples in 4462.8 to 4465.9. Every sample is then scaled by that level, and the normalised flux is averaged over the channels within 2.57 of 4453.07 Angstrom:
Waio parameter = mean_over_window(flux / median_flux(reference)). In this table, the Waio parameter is 0.984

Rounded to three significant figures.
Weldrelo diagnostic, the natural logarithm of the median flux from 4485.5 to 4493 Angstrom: 2.55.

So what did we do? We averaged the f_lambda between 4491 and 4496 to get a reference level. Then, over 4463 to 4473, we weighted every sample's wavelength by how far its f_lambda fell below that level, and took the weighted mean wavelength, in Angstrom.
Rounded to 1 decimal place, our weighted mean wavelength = 4468.3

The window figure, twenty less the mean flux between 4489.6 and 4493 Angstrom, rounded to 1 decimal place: 7.2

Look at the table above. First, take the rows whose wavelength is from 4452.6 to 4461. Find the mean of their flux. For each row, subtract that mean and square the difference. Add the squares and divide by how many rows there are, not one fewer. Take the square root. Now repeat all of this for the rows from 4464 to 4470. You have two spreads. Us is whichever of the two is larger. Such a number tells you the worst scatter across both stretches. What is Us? 1.1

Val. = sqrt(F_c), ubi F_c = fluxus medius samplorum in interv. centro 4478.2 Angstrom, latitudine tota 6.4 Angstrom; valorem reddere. 3.6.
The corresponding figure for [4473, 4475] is 3.8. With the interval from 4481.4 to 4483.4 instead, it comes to 3.7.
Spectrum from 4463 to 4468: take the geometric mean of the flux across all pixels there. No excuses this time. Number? 12.3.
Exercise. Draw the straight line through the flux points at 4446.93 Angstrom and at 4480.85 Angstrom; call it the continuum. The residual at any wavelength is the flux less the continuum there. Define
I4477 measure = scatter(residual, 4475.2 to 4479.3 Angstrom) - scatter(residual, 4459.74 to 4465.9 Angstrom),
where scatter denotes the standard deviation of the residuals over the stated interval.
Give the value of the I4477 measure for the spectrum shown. -0.6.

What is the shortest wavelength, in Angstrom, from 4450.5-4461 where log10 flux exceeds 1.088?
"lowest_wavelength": 4451.03 Angstrom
